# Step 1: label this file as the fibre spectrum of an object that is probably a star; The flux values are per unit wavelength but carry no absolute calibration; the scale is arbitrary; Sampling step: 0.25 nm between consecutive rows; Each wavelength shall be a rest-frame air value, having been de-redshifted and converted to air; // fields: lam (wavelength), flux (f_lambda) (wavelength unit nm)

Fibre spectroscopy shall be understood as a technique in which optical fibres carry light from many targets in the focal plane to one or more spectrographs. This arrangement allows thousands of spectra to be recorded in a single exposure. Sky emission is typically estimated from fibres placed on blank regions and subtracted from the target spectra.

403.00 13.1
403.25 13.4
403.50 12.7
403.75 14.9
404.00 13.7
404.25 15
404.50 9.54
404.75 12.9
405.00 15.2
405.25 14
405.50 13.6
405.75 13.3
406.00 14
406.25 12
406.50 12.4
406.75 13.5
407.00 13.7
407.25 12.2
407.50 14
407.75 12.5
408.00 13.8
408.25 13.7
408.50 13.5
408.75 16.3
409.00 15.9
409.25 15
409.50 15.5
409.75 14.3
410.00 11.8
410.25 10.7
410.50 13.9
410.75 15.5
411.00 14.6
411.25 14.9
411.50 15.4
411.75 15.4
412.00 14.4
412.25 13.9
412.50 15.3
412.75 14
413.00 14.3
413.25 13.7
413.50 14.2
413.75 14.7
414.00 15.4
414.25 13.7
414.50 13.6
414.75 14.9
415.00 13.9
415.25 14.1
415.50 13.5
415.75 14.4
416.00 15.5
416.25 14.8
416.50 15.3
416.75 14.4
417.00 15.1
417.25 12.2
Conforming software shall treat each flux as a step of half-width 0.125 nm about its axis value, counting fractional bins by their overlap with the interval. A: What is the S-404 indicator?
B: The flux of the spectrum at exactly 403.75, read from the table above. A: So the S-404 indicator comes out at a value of 14.9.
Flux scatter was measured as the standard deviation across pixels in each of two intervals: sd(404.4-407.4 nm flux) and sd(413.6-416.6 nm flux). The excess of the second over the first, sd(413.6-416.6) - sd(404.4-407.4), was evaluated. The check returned -0.7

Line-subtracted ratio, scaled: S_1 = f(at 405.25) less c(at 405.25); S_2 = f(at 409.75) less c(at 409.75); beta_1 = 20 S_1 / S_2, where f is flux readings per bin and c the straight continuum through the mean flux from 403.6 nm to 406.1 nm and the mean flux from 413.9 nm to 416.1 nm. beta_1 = 21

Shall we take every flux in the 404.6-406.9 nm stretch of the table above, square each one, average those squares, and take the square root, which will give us 13.46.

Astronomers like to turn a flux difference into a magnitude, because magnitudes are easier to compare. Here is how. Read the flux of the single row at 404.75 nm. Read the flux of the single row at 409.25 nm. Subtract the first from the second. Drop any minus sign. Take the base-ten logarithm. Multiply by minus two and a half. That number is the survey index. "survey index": -0.81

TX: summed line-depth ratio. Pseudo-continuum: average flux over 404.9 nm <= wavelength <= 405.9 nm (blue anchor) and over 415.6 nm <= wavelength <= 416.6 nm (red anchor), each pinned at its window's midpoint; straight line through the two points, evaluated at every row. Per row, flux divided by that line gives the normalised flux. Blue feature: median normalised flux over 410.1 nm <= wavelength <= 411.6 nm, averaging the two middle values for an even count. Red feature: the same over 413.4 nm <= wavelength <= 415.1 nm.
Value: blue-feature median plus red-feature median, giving 1.98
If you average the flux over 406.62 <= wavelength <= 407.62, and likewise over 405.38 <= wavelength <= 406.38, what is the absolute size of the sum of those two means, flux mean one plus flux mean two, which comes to 26.6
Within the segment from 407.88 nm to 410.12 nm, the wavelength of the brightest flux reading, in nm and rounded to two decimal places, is 408.75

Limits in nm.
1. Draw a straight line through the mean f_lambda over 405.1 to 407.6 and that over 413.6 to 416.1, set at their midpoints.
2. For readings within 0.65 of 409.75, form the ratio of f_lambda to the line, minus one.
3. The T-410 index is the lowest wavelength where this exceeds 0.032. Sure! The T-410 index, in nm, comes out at 409.25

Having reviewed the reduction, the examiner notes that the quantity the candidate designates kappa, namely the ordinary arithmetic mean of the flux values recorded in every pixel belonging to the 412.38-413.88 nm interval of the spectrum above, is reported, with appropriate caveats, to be 14.4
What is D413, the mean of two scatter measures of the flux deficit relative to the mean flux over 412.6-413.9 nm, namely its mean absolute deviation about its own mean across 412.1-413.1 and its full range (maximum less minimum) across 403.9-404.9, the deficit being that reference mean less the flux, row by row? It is 3.0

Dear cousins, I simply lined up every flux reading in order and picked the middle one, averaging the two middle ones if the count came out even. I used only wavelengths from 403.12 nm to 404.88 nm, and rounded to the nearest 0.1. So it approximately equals 13.4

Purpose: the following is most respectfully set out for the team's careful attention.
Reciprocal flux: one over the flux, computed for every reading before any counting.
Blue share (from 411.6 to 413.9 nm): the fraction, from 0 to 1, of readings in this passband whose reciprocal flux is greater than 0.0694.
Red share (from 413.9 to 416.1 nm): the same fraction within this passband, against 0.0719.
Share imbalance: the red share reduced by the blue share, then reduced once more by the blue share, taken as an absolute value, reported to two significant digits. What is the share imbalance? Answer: 0.89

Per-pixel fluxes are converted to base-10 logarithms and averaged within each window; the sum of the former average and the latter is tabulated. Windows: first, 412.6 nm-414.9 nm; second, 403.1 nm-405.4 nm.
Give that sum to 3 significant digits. 2.28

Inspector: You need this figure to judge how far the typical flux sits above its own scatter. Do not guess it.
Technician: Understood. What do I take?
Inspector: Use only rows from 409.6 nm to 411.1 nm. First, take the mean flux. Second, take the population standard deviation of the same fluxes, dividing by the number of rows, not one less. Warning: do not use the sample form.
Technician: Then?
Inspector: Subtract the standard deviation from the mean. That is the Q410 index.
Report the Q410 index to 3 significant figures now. 11.8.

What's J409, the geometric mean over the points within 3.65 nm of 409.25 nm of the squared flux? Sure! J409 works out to 194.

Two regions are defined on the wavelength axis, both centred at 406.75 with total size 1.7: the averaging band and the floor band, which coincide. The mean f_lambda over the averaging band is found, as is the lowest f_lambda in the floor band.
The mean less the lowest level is 1.1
